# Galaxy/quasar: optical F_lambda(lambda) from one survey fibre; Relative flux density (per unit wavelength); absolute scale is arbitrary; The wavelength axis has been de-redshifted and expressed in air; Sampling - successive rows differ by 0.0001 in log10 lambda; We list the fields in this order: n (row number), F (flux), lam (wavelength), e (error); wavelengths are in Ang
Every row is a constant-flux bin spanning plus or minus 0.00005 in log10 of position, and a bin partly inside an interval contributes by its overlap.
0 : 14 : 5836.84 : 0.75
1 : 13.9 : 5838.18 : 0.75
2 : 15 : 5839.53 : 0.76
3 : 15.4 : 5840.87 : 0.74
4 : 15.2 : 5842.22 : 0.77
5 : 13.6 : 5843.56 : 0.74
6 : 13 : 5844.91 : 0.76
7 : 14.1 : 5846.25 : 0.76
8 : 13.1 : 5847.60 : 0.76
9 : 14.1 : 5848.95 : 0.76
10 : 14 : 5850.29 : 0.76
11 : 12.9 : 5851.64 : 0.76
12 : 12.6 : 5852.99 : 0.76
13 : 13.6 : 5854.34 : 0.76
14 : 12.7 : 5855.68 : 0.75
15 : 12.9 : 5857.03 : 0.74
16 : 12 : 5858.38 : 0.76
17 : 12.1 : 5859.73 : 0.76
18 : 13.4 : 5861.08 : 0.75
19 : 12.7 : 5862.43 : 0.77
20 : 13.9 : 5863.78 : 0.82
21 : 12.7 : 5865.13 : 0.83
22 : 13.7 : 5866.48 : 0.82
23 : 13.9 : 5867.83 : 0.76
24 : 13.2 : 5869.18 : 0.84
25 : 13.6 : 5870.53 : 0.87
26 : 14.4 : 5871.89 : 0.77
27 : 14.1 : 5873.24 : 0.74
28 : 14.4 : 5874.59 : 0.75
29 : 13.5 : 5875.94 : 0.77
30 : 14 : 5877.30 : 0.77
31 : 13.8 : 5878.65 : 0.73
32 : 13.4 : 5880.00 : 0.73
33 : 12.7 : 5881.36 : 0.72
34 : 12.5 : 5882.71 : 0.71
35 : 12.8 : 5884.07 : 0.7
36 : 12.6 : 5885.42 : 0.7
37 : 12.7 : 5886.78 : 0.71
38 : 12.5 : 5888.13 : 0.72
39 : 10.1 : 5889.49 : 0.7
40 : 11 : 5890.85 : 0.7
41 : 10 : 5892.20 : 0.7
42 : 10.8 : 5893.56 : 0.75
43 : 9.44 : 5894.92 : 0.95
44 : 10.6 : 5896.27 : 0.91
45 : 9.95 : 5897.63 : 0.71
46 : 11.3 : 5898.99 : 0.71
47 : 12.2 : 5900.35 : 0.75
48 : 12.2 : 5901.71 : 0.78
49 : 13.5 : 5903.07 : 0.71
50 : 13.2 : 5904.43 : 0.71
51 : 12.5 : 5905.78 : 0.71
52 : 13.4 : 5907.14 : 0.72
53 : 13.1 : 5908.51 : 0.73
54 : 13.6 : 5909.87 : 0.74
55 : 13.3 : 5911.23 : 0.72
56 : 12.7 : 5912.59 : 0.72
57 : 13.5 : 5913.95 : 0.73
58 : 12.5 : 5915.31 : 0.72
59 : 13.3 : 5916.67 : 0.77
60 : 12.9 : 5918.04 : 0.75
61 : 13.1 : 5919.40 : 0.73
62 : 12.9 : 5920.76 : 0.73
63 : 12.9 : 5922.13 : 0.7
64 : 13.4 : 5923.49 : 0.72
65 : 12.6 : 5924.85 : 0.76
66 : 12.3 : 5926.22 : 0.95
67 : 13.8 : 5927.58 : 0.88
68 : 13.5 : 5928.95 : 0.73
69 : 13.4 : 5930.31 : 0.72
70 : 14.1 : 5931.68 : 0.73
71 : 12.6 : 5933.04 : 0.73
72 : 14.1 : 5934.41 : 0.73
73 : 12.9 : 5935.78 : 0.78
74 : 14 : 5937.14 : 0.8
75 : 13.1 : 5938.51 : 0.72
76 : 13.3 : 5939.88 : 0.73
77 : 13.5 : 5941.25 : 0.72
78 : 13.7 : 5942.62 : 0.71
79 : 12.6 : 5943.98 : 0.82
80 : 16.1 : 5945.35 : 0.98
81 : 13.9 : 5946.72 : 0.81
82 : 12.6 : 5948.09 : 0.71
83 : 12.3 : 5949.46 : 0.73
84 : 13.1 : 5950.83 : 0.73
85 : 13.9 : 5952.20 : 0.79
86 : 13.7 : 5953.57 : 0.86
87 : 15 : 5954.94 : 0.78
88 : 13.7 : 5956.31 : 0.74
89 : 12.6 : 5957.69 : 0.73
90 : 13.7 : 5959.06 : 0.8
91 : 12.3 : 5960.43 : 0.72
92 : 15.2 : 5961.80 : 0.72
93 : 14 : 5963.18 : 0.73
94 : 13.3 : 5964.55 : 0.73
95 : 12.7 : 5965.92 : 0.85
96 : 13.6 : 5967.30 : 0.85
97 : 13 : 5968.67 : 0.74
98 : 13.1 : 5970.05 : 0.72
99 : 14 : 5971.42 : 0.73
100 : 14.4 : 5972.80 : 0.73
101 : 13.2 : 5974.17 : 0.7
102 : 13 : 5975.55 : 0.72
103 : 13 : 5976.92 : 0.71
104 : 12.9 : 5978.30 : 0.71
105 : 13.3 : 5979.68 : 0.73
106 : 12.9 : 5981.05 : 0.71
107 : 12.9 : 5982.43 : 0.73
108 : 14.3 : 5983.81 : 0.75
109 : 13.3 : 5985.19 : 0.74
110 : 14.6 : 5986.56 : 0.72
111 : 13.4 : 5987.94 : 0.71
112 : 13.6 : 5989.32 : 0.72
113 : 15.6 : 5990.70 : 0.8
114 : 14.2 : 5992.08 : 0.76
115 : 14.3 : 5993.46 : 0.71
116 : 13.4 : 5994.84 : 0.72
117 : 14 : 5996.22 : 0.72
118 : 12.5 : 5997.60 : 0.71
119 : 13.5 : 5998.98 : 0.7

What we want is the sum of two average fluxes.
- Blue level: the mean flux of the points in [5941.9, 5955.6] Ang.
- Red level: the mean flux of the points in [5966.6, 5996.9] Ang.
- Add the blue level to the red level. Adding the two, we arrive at 27.3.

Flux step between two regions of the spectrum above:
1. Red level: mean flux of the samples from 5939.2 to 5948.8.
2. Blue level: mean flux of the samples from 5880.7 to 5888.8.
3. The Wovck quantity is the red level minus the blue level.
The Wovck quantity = 1.0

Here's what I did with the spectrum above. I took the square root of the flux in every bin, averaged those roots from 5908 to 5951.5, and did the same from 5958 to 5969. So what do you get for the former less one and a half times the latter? -1.86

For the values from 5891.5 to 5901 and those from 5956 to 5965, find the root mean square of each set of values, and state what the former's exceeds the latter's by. -2.9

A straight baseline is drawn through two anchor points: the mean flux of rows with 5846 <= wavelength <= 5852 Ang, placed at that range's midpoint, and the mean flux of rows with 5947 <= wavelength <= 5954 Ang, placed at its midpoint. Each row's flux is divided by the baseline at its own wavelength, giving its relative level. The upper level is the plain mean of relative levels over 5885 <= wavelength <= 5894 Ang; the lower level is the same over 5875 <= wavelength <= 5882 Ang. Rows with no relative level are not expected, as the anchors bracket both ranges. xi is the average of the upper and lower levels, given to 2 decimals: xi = 0.92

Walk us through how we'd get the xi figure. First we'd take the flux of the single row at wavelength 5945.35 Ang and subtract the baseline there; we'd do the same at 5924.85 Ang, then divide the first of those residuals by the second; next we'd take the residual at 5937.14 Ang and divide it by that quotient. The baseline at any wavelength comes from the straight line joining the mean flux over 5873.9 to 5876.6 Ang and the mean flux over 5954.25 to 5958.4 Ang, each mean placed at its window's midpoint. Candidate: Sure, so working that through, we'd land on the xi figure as -0.10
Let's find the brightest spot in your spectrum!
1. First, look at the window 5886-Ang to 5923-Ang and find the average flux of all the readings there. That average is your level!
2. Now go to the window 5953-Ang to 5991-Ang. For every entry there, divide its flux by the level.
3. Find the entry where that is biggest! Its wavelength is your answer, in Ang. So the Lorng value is 5990.70 Ang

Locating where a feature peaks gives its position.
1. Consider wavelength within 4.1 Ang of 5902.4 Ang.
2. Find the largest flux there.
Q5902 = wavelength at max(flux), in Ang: 5903.07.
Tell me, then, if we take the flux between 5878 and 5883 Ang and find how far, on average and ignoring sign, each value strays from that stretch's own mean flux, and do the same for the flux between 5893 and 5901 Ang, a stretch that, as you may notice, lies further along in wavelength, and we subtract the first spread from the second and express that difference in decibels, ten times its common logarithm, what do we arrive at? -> -6.6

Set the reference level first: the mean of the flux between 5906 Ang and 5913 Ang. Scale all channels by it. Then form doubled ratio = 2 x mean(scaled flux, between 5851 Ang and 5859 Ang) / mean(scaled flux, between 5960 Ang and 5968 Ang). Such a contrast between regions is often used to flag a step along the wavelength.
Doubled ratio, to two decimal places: 1.89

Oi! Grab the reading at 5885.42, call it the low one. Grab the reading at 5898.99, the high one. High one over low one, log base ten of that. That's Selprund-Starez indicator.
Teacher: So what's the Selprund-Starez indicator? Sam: -0.047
